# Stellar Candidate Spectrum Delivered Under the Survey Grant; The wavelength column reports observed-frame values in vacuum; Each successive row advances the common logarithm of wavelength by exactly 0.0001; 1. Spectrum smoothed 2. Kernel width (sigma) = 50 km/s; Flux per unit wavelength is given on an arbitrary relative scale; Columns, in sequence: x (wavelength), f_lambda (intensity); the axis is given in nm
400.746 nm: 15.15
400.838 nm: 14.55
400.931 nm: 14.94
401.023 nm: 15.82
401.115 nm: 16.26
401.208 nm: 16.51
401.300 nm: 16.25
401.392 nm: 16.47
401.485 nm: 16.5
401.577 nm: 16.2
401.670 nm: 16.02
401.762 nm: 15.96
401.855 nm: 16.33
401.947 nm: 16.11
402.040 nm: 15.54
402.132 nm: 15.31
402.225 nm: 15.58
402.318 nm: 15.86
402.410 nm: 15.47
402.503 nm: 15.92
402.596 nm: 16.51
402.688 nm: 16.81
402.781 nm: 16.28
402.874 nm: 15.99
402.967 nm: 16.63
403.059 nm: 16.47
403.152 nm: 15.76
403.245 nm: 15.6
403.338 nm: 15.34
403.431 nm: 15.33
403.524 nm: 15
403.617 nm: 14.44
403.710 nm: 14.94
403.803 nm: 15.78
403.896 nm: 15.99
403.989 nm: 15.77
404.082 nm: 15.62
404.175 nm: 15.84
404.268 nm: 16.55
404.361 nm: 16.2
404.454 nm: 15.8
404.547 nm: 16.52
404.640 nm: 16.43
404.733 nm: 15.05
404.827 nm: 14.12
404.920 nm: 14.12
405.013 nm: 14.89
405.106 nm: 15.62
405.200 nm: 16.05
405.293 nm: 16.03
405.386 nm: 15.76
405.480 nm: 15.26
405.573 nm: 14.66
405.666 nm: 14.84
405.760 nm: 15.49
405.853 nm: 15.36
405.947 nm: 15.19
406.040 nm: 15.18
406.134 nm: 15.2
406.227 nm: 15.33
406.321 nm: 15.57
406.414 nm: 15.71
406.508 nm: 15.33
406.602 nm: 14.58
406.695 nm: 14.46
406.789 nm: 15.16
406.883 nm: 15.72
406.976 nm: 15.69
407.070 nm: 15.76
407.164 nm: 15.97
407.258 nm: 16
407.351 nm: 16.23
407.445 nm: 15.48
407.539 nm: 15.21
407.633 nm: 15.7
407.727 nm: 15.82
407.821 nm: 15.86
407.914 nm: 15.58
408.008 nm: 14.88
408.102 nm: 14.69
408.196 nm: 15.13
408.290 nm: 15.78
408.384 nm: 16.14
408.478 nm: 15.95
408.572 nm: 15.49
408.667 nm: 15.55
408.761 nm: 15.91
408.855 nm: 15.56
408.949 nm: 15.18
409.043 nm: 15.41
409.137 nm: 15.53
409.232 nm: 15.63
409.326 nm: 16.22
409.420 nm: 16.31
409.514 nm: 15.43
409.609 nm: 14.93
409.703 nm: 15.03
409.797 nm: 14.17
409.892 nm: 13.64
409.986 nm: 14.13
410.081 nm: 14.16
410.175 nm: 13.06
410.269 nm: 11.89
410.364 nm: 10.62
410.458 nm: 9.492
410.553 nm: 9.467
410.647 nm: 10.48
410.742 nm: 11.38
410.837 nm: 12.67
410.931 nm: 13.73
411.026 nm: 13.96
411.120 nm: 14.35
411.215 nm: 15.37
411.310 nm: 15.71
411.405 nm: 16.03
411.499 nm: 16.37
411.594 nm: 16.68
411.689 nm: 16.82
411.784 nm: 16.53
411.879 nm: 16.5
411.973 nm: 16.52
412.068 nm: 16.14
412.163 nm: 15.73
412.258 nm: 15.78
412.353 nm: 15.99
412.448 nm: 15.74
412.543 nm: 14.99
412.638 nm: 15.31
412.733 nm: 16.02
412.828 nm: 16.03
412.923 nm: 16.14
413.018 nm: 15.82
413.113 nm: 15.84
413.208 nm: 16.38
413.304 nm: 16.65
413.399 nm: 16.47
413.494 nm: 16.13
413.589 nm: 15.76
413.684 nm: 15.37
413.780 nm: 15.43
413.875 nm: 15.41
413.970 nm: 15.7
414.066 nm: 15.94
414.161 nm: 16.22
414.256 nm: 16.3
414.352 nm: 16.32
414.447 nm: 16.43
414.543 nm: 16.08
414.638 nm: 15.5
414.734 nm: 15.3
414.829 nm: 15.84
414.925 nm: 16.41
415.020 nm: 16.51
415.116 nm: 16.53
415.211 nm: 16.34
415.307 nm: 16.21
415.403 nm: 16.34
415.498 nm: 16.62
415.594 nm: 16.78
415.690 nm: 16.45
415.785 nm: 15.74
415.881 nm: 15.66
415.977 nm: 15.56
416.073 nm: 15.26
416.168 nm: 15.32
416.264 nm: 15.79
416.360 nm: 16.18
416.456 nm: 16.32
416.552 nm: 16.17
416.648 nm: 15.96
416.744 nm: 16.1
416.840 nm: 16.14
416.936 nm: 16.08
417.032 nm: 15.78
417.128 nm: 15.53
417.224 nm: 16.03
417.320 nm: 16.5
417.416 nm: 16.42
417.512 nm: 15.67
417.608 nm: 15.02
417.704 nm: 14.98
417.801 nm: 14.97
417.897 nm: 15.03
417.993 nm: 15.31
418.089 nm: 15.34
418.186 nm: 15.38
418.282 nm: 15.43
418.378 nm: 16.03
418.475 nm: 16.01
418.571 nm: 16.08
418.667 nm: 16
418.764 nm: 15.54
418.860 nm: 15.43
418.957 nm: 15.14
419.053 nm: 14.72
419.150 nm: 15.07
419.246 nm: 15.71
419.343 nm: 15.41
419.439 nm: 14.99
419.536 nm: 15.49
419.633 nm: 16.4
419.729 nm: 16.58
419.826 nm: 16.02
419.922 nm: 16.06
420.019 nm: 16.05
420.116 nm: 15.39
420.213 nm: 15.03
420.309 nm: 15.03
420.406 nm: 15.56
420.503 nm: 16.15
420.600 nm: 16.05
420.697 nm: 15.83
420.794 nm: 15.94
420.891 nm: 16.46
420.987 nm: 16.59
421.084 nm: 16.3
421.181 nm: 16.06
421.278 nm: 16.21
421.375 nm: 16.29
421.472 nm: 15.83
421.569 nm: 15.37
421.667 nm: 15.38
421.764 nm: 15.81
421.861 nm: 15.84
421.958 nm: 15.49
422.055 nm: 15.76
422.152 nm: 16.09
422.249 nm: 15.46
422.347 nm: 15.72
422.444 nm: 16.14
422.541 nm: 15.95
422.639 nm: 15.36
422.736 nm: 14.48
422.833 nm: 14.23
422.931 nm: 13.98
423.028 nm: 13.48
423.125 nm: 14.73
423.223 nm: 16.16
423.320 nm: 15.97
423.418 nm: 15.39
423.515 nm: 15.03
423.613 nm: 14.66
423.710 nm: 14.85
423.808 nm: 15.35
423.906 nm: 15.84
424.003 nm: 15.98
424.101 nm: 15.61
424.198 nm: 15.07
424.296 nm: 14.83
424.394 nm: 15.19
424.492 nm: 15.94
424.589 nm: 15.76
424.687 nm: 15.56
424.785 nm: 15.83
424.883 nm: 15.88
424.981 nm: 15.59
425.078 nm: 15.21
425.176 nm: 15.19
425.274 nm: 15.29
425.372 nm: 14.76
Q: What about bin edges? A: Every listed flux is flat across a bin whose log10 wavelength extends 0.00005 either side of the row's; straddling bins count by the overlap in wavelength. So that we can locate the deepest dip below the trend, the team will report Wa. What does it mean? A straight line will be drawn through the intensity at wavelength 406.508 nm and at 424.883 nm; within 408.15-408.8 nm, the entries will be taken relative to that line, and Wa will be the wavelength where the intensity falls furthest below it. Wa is 408.196 nm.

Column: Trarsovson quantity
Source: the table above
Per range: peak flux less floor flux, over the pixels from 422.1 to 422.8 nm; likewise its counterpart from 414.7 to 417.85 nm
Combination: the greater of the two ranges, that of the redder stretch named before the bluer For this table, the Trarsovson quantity 1.81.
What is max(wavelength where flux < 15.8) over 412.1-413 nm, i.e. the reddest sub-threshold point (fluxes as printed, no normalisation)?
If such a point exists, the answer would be 412.638 nm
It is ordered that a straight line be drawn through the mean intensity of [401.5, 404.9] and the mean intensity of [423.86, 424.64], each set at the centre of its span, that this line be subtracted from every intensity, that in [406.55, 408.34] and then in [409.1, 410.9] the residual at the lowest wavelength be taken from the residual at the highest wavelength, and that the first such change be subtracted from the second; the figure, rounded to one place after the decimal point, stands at -4.1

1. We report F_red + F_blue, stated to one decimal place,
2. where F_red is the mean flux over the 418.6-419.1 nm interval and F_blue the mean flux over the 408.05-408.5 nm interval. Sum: 30.9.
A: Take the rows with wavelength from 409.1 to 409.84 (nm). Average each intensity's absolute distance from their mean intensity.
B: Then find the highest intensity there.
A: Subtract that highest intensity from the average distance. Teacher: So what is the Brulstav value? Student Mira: -15.8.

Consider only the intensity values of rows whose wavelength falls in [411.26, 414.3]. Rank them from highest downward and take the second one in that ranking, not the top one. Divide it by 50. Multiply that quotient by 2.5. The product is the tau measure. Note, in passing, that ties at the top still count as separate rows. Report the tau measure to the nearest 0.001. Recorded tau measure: 0.834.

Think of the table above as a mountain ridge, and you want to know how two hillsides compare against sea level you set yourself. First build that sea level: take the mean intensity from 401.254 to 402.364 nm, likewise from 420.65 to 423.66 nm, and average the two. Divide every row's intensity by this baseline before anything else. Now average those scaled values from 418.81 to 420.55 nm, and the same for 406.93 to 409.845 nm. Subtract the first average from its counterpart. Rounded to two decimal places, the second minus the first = 0.00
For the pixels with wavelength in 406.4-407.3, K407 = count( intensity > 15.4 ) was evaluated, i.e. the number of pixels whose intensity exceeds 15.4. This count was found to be 6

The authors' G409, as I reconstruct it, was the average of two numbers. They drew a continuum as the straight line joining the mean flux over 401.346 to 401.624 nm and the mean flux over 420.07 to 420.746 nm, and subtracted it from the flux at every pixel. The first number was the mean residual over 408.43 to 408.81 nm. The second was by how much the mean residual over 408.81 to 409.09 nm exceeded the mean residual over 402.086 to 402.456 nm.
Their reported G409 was -0.12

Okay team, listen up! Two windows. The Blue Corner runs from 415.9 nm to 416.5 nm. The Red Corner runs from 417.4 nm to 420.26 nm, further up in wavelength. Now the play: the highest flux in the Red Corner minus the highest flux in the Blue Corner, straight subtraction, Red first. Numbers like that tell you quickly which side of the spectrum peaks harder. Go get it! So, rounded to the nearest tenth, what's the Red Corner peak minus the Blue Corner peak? 0.3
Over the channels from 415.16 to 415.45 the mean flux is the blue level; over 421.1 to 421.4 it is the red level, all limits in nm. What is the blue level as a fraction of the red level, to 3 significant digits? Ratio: 1.01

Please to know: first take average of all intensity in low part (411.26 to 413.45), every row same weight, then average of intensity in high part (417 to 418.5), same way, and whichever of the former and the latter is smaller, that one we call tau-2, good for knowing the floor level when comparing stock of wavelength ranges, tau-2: 15.6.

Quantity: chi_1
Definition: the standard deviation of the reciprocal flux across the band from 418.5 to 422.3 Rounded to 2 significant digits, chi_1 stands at 0.0019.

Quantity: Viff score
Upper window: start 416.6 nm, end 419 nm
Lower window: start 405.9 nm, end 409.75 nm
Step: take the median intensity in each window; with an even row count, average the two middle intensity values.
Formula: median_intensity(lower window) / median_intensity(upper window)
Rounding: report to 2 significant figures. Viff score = 0.99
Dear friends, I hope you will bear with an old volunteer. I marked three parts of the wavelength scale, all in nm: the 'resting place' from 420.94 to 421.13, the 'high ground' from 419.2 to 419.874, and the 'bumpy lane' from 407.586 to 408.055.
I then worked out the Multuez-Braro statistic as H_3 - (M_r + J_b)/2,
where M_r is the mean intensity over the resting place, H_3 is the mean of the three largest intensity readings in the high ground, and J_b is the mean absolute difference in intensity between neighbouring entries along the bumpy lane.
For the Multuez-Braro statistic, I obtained 7.97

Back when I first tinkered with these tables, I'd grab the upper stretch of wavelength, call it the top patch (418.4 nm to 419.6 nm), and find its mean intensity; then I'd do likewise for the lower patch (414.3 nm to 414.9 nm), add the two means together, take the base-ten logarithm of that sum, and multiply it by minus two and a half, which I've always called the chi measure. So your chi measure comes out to -3.742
